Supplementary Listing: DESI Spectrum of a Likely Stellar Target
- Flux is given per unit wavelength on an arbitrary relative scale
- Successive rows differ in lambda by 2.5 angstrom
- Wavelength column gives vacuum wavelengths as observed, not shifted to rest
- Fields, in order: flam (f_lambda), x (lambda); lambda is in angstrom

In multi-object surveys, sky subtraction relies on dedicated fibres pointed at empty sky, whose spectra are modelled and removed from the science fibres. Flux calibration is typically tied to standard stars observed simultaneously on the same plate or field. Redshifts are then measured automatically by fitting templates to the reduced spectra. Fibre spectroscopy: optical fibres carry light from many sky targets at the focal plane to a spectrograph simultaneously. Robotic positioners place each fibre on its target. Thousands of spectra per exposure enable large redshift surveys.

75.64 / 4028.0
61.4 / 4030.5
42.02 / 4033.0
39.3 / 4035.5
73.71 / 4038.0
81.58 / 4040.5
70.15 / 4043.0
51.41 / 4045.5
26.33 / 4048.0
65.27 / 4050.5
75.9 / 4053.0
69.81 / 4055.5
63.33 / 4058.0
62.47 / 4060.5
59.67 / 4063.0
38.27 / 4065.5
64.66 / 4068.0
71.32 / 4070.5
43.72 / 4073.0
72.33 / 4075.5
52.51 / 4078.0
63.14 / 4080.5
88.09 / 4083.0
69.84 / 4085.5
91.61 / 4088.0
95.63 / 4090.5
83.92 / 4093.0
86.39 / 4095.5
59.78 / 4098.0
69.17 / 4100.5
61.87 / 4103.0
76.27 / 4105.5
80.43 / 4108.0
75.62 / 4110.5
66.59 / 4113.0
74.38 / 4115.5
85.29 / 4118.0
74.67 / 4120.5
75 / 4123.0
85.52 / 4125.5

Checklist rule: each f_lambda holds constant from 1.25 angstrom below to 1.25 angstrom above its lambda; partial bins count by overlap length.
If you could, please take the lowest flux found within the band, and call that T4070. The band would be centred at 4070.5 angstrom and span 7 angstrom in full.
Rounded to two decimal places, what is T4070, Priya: 43.72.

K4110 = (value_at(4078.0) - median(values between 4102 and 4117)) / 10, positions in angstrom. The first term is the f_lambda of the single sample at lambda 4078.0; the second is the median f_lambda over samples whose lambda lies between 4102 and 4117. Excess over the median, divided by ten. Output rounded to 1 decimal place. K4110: -2.2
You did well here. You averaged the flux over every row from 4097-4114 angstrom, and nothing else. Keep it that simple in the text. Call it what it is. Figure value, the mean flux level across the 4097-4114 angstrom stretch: 70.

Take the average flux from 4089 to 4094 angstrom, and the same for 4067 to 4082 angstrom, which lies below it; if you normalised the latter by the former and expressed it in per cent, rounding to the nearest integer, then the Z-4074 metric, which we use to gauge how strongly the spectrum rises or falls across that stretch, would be 68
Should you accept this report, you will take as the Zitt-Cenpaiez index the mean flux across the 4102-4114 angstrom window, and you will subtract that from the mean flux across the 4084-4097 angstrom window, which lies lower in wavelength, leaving 13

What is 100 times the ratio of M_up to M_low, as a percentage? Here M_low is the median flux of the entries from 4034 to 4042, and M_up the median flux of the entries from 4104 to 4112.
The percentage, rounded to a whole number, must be 103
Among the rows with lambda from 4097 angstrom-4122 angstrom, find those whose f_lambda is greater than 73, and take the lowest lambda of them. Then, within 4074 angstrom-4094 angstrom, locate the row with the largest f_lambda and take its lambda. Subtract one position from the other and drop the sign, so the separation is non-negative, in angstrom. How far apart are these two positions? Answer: 15 angstrom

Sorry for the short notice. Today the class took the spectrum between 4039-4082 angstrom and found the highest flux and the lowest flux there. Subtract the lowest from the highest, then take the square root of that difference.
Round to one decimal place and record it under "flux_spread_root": 7.4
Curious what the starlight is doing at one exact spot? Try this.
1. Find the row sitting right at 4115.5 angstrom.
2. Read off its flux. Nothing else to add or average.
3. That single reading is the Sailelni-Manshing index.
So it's 74.38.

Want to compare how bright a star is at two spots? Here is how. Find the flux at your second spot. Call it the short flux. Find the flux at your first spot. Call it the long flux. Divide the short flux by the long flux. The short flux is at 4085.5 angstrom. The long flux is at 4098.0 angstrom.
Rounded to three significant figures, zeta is 1.17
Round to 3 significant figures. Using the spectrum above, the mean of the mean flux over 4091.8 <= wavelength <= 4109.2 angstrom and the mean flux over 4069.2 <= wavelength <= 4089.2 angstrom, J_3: 71.5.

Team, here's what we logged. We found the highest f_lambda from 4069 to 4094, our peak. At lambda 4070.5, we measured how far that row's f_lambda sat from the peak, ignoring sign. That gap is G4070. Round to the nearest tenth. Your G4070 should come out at 24.3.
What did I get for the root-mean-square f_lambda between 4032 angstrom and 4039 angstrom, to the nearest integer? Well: 54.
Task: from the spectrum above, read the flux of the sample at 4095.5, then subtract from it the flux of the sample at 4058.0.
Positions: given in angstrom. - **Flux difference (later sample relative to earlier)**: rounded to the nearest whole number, 23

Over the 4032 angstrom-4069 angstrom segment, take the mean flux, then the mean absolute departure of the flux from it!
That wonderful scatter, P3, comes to 13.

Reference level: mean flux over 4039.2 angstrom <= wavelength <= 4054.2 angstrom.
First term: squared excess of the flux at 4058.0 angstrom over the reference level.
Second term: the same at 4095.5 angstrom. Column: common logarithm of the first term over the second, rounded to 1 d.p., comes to -2.4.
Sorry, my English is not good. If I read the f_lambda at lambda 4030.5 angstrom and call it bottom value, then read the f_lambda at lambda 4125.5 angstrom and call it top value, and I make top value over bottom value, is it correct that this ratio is 1.4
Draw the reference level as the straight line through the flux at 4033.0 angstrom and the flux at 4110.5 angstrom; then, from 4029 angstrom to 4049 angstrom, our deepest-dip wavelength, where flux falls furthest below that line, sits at 4048.0 angstrom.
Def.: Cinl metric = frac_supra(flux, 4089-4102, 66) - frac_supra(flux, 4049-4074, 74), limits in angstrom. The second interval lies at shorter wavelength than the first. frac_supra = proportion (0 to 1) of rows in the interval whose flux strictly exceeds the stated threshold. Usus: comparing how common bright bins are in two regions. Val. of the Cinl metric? 0.70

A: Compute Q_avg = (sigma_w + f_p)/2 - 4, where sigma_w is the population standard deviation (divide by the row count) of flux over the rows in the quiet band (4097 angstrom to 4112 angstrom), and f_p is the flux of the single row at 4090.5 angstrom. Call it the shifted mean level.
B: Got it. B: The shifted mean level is 48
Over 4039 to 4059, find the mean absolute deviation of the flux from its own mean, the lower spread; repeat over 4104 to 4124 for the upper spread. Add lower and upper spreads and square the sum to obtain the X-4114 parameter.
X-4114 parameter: 241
